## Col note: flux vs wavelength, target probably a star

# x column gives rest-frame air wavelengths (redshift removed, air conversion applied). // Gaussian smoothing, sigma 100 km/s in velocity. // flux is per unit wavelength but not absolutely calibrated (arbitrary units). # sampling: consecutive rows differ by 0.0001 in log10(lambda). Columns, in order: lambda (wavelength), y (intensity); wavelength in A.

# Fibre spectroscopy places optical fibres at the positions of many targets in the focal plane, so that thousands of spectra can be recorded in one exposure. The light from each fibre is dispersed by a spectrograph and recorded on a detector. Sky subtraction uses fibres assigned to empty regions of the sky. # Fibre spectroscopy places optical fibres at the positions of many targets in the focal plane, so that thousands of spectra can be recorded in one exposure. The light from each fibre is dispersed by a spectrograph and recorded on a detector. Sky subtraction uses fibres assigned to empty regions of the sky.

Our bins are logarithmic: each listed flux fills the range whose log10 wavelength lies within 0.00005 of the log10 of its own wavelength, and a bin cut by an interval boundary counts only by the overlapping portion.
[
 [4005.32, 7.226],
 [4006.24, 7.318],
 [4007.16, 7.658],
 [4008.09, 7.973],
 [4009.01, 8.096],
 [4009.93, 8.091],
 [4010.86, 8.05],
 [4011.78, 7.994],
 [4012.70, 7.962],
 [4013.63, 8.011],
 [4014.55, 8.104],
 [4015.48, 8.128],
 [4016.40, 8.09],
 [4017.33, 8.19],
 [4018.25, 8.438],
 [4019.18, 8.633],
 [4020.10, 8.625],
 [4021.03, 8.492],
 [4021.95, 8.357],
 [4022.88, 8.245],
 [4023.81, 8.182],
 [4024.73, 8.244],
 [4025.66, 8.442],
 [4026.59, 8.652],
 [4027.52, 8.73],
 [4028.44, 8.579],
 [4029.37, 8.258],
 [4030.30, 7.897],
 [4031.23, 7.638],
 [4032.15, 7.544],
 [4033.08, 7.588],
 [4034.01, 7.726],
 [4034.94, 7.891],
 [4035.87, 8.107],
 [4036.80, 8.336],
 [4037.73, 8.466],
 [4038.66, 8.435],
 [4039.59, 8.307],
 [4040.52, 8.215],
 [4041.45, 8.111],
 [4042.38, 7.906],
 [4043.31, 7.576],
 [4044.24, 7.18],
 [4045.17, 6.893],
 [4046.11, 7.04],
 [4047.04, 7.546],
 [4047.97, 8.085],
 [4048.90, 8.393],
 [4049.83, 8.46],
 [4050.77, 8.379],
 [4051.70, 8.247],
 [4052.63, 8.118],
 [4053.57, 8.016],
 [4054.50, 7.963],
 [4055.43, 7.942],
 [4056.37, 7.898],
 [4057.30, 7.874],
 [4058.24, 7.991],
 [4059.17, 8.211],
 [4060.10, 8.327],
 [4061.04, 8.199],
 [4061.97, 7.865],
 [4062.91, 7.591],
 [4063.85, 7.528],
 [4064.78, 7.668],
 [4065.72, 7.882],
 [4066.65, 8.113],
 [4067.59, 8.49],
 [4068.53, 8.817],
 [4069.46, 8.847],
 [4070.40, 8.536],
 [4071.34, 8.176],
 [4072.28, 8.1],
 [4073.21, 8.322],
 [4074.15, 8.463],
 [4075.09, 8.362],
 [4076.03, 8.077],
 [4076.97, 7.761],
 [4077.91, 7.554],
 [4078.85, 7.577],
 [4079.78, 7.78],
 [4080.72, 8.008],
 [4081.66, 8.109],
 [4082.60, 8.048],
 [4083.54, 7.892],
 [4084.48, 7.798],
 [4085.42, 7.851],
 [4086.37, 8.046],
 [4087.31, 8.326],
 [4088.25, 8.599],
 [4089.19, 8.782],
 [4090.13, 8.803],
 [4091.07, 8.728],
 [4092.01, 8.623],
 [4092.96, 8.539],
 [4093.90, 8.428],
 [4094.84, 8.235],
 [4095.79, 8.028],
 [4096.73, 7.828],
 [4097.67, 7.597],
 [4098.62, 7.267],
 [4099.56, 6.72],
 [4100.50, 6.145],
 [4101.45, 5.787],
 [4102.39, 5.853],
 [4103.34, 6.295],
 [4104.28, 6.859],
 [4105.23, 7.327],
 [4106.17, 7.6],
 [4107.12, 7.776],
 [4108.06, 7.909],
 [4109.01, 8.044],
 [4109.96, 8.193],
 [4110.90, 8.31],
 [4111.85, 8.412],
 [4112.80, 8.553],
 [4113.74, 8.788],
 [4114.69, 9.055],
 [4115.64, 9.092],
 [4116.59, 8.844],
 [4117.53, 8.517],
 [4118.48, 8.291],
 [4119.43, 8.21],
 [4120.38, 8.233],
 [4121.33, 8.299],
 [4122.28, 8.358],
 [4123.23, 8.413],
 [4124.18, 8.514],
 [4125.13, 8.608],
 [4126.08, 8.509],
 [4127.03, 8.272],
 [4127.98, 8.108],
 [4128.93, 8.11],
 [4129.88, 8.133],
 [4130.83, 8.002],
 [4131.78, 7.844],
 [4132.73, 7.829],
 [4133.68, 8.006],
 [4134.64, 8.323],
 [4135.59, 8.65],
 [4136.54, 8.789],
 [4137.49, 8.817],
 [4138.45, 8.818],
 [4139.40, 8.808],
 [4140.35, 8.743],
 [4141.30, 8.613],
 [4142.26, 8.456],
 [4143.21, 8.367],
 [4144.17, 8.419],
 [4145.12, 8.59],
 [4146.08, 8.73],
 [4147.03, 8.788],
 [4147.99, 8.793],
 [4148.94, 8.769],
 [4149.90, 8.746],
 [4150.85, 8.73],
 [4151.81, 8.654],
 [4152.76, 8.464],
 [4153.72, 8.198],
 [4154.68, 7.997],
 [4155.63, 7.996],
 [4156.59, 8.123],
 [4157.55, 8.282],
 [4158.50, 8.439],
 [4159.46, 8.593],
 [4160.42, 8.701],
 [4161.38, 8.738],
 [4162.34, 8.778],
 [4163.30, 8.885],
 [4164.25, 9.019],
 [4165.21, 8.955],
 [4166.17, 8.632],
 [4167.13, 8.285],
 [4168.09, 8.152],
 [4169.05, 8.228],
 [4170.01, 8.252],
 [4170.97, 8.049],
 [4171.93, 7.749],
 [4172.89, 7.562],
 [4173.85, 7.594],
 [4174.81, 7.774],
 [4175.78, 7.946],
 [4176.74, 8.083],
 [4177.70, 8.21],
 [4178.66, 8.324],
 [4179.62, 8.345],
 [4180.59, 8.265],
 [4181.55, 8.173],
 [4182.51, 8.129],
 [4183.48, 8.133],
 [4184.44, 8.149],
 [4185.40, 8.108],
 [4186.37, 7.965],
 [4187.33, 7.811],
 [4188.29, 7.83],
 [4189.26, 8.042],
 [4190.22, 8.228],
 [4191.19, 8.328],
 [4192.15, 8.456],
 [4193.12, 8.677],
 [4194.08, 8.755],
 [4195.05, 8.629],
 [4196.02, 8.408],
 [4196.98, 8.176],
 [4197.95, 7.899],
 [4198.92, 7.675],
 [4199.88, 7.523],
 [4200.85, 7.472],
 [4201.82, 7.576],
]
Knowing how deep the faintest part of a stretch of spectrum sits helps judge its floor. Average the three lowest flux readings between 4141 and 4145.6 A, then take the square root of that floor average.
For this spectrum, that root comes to 2.901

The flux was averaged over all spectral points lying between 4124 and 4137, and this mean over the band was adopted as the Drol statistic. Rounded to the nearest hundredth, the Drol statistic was 8.26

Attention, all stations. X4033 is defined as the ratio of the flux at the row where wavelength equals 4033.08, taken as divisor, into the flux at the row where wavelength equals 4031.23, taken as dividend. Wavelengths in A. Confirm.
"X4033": 1.01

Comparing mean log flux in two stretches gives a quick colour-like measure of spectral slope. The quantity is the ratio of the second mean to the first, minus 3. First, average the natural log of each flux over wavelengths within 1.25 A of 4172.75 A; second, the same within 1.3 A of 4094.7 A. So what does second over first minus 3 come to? -1.96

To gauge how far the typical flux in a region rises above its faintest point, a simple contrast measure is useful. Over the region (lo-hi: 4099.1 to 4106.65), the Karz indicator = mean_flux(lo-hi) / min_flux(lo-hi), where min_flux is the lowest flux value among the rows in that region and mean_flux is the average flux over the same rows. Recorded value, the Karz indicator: 1.136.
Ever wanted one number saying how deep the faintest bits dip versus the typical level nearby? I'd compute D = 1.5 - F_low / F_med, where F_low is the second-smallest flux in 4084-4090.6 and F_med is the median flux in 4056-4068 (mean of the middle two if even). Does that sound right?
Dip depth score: 0.51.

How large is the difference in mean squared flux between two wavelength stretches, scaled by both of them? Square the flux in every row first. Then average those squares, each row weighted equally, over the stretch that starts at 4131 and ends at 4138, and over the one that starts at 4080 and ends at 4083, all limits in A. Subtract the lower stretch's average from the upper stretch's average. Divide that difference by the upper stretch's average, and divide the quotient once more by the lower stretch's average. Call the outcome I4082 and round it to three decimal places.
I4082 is 0.001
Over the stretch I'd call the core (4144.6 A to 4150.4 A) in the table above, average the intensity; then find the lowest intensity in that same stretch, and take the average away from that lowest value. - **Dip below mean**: -0.15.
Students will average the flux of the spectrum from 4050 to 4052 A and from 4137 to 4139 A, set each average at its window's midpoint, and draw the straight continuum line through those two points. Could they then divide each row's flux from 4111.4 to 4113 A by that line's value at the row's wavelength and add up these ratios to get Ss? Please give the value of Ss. 1.96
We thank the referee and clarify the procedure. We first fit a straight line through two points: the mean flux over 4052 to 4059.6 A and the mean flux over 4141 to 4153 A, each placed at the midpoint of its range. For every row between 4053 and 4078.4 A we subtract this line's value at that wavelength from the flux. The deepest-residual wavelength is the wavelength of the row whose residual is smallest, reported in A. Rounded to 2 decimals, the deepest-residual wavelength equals 4077.91 A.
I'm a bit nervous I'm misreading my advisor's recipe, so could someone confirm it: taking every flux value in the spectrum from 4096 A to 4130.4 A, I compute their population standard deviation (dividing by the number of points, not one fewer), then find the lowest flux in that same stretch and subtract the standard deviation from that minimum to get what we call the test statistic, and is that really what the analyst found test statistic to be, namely 4.9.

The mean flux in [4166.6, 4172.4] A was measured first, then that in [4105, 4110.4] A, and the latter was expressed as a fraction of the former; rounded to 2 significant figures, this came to 0.96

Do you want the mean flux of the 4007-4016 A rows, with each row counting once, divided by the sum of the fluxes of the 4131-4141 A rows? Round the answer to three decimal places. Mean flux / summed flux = 0.095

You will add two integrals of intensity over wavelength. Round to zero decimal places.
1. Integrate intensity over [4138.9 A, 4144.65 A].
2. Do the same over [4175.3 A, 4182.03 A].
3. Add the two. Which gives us 104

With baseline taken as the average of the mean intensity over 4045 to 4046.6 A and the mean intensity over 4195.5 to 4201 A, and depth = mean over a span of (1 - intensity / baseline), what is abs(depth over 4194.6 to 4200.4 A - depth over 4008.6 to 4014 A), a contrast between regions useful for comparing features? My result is 0.00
